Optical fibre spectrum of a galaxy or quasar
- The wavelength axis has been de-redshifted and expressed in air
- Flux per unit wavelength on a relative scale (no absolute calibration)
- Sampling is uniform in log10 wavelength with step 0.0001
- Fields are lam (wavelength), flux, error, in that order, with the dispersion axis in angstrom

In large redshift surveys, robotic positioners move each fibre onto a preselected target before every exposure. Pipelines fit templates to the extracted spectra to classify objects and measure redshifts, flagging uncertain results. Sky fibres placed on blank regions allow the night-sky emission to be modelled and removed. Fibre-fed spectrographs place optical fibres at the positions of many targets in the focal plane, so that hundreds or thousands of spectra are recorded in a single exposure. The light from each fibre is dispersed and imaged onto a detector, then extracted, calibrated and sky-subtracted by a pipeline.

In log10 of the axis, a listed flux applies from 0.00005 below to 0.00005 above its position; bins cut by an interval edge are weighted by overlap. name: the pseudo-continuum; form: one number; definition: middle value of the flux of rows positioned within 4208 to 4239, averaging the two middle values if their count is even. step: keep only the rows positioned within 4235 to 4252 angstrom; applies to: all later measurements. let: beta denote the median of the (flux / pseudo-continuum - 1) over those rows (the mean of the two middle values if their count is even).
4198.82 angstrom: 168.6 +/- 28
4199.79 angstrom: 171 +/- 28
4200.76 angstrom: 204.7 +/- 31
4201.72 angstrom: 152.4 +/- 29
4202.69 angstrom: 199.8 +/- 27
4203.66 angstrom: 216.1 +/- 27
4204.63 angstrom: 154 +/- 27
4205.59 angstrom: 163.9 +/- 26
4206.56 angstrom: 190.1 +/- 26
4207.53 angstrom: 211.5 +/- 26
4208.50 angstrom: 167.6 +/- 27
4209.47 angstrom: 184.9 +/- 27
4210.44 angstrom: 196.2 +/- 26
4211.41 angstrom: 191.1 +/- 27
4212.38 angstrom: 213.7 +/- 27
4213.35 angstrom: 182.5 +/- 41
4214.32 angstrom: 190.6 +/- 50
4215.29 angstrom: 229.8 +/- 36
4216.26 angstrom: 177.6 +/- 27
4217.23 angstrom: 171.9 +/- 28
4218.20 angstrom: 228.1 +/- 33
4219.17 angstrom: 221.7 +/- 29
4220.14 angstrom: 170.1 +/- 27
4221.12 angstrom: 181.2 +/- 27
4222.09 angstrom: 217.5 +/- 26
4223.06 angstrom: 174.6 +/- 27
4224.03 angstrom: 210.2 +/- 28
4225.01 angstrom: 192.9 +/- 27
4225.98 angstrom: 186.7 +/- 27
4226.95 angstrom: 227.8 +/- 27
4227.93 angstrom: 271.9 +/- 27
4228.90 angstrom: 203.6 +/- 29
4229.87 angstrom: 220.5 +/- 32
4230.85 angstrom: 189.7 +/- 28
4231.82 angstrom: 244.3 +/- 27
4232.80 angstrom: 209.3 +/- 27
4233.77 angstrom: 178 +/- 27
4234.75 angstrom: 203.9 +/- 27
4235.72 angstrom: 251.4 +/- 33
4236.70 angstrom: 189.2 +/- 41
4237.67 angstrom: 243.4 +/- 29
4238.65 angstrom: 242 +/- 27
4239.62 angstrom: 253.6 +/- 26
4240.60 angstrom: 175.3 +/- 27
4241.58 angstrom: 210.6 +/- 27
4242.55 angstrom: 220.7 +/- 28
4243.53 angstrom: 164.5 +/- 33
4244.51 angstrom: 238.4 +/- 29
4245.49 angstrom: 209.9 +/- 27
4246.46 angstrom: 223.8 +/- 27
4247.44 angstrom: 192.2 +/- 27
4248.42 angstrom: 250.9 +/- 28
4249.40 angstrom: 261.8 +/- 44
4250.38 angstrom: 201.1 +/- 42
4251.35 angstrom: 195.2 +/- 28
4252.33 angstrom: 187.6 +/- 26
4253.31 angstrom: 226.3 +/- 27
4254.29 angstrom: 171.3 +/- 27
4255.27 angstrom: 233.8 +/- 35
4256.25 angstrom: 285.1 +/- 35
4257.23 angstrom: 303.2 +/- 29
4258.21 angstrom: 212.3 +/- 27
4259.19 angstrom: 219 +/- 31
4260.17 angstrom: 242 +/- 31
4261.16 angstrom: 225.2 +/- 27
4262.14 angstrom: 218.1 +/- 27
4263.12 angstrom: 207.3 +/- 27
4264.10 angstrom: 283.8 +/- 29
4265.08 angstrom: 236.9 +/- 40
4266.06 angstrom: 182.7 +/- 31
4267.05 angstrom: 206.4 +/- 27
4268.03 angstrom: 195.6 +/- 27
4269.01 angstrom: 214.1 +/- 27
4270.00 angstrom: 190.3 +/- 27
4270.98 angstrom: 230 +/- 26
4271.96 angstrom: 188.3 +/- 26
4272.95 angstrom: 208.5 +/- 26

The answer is 0.10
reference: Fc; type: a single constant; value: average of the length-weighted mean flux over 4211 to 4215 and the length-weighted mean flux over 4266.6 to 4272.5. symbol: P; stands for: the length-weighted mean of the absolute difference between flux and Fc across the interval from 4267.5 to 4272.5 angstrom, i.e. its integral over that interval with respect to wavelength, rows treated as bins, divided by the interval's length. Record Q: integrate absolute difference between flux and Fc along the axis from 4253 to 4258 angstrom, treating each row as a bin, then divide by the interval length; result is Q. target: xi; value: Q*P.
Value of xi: 750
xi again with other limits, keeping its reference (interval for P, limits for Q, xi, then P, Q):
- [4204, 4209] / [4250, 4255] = 427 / 27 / 16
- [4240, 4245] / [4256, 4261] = 1290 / 26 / 49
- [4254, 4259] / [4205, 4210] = 1108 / 51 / 22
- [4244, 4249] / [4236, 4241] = 953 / 27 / 36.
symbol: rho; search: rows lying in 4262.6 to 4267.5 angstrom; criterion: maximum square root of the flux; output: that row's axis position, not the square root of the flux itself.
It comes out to 4264.10 angstrom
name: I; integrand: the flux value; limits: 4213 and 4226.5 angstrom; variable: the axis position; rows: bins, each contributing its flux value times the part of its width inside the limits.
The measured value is 2641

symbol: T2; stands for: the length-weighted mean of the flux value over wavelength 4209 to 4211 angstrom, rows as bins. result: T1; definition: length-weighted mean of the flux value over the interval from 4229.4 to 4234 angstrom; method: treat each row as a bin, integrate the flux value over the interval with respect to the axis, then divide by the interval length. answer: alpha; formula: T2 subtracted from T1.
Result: 19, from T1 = 210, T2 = 191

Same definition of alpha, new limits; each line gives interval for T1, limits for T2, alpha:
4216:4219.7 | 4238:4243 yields -20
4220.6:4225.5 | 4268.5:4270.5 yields -7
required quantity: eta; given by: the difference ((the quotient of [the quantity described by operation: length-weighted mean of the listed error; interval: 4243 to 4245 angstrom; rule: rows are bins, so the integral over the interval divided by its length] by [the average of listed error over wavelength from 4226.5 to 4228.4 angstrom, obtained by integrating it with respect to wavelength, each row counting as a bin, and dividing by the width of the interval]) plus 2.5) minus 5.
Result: -1.35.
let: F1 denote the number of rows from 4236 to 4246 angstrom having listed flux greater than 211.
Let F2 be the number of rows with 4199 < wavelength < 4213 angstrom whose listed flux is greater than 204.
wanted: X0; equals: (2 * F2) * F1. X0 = 40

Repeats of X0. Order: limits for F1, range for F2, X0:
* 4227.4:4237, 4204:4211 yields 8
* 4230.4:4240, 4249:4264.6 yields 120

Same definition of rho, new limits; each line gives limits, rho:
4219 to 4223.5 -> 4219.17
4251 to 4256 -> 4255.27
